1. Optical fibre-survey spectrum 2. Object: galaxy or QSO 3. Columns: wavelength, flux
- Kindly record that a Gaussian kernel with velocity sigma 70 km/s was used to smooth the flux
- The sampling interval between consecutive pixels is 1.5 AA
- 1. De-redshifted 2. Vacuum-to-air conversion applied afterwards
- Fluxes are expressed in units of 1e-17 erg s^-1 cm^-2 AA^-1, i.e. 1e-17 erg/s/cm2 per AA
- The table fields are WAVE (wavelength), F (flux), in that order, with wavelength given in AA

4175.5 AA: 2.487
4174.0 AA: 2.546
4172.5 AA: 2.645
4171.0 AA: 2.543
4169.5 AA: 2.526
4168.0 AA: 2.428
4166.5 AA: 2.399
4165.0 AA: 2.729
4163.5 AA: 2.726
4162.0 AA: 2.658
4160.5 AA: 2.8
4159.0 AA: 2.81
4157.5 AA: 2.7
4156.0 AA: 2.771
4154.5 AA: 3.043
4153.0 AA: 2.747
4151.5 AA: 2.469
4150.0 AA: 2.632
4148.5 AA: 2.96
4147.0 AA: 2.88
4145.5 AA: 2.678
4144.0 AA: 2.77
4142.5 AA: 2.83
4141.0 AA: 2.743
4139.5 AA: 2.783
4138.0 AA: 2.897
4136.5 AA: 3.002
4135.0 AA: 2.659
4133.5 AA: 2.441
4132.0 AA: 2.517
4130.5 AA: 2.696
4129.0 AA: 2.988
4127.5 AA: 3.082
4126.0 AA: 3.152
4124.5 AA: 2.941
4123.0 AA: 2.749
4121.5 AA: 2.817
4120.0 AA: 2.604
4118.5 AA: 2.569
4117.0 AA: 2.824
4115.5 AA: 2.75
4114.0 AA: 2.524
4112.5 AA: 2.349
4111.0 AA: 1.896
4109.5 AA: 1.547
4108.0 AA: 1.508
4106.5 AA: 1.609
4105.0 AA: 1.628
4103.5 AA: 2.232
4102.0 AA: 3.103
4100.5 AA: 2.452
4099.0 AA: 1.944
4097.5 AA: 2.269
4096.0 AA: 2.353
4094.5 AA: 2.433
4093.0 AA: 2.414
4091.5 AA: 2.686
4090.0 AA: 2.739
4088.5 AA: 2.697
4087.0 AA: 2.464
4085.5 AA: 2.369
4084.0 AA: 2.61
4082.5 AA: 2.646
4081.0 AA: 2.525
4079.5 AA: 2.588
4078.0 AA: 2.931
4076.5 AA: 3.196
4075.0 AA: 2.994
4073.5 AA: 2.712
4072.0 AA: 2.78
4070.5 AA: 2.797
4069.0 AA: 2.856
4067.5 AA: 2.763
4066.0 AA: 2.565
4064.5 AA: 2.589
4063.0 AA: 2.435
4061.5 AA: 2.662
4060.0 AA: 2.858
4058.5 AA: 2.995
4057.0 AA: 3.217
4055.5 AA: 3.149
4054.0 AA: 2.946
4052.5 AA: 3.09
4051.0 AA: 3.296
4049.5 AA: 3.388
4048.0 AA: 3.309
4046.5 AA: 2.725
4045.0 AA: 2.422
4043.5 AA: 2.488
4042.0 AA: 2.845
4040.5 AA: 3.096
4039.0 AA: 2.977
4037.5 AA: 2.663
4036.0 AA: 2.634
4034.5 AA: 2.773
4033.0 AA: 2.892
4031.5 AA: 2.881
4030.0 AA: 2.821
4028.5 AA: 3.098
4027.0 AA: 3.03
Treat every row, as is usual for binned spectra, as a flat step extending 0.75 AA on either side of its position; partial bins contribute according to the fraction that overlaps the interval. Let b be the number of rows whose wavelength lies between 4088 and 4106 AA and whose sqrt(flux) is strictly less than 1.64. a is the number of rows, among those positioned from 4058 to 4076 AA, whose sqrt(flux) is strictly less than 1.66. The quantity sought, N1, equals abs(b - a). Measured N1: 4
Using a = 5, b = 9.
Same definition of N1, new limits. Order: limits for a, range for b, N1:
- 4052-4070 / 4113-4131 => 1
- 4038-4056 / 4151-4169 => 1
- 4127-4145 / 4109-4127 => 1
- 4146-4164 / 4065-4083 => 2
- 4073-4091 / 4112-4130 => 5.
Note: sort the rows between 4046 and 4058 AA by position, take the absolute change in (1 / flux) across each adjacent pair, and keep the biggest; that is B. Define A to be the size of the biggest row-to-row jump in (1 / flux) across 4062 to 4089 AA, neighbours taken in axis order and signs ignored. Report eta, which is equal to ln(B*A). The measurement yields -5.83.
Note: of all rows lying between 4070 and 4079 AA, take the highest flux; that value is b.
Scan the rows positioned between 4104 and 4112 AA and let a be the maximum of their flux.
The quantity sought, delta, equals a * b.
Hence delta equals 6.1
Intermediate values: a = 1.896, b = 3.196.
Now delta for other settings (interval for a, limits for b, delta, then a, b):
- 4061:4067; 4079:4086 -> 7.0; 2.662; 2.646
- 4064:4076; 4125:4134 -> 9.4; 2.994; 3.152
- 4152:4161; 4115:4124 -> 8.6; 3.043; 2.824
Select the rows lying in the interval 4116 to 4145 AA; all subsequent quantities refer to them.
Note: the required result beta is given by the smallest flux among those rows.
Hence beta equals 2.441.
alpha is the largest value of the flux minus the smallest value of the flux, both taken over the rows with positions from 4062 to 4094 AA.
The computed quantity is 0.83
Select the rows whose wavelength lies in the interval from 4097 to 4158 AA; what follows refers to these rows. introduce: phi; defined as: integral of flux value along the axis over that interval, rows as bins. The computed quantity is 157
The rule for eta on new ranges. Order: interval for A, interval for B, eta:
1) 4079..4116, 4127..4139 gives -4.94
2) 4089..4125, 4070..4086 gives -4.89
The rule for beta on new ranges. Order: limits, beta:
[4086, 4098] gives 2.269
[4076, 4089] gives 2.369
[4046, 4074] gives 2.435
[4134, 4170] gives 2.399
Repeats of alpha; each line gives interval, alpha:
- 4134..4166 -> 0.57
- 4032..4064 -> 0.97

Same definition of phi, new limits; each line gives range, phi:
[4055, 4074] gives 53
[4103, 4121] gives 39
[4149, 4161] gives 33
